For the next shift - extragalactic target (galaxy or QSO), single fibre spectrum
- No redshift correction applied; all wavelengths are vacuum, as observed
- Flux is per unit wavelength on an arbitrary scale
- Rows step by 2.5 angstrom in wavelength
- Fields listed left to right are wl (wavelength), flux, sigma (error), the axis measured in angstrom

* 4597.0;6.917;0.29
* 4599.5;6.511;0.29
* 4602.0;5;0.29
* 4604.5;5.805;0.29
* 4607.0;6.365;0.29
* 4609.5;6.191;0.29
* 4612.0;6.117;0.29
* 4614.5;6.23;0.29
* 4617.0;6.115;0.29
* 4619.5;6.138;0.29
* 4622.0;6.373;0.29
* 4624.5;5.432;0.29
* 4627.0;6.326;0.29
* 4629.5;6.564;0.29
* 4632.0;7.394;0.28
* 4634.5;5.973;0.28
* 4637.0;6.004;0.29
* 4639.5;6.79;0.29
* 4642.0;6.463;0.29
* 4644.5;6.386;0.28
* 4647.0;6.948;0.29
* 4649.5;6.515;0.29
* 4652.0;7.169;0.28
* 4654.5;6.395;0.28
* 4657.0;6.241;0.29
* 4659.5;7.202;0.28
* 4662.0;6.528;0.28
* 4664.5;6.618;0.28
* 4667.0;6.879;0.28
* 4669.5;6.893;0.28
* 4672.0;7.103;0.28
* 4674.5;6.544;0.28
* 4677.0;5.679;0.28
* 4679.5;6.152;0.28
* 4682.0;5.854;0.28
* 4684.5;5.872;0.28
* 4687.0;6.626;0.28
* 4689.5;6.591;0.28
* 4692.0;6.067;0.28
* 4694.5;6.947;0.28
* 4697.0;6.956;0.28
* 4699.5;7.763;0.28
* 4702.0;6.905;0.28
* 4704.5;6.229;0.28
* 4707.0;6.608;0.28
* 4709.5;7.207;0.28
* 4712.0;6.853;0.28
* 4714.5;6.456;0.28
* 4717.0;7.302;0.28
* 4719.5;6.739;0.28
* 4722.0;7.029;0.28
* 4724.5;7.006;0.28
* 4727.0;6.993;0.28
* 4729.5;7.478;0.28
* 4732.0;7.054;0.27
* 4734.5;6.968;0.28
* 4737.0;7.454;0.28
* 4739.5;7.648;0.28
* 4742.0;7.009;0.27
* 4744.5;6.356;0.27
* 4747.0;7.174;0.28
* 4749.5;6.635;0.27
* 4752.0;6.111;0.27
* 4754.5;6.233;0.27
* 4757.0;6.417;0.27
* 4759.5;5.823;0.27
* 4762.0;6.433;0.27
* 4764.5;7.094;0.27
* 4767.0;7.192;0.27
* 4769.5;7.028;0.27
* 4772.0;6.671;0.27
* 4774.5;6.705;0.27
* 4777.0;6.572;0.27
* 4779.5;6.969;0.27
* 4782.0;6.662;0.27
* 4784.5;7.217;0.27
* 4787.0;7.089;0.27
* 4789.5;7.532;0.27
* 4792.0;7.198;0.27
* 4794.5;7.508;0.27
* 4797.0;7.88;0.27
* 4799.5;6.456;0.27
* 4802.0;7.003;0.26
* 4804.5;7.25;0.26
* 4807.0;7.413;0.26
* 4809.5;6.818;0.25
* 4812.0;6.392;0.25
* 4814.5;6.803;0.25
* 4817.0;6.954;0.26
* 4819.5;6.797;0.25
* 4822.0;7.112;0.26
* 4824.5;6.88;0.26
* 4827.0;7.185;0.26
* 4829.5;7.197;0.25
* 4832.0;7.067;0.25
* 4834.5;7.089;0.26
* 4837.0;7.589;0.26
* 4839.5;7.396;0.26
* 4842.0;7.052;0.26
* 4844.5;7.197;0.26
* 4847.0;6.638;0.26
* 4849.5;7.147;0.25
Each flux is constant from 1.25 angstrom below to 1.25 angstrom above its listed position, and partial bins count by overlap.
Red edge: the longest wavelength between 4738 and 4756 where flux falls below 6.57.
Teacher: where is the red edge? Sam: 4754.5 angstrom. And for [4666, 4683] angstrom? 4682.0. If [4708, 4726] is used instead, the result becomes 4714.5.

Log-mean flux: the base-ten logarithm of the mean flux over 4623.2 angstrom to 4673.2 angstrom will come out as 0.819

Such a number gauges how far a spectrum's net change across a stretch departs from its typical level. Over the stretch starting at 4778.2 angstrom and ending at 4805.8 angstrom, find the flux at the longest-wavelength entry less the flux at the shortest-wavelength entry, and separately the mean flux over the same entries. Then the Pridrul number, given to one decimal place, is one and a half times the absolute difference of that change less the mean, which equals 10.3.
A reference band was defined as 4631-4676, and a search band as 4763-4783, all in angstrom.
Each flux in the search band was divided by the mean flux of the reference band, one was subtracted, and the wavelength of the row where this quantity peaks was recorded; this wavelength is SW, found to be 4767.0 angstrom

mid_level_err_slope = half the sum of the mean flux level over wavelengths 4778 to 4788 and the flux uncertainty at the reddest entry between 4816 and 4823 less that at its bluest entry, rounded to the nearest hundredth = 3.49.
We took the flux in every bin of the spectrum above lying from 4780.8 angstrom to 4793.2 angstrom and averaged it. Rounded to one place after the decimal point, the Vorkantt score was 7.1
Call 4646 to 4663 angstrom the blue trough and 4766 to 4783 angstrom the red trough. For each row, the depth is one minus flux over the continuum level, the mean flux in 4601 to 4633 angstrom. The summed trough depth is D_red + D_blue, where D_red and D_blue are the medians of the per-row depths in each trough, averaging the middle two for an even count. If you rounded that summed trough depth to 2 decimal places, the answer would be -0.15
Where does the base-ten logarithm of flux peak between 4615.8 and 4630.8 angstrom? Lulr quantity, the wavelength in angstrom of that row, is 4629.5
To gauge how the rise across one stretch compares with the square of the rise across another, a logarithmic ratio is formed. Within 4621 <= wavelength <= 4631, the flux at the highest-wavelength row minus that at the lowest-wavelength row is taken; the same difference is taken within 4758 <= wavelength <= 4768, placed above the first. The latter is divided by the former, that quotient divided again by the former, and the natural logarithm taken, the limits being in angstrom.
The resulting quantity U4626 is 3.6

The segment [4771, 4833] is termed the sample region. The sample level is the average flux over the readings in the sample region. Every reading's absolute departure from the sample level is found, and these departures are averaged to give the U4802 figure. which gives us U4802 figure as 0.28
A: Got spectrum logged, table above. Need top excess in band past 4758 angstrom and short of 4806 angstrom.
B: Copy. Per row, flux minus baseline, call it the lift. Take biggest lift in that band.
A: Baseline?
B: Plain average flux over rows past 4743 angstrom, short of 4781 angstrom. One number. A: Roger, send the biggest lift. 1.25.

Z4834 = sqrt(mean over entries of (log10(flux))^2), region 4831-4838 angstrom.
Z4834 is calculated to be 0.860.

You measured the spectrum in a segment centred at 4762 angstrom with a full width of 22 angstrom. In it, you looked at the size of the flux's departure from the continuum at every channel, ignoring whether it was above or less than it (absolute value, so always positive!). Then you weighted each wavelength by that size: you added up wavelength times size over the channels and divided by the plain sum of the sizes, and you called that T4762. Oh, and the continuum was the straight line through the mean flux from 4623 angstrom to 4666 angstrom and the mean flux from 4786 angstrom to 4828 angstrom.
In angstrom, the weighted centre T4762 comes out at 4759.0 angstrom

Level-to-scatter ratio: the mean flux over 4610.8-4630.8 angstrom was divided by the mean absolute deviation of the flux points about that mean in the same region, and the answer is 29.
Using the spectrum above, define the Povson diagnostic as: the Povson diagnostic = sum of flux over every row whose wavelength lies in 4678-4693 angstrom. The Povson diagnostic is 37.2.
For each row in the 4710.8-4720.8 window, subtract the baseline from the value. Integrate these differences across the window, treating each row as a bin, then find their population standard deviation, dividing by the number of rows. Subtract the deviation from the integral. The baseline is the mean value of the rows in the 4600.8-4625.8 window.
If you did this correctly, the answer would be 8.3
